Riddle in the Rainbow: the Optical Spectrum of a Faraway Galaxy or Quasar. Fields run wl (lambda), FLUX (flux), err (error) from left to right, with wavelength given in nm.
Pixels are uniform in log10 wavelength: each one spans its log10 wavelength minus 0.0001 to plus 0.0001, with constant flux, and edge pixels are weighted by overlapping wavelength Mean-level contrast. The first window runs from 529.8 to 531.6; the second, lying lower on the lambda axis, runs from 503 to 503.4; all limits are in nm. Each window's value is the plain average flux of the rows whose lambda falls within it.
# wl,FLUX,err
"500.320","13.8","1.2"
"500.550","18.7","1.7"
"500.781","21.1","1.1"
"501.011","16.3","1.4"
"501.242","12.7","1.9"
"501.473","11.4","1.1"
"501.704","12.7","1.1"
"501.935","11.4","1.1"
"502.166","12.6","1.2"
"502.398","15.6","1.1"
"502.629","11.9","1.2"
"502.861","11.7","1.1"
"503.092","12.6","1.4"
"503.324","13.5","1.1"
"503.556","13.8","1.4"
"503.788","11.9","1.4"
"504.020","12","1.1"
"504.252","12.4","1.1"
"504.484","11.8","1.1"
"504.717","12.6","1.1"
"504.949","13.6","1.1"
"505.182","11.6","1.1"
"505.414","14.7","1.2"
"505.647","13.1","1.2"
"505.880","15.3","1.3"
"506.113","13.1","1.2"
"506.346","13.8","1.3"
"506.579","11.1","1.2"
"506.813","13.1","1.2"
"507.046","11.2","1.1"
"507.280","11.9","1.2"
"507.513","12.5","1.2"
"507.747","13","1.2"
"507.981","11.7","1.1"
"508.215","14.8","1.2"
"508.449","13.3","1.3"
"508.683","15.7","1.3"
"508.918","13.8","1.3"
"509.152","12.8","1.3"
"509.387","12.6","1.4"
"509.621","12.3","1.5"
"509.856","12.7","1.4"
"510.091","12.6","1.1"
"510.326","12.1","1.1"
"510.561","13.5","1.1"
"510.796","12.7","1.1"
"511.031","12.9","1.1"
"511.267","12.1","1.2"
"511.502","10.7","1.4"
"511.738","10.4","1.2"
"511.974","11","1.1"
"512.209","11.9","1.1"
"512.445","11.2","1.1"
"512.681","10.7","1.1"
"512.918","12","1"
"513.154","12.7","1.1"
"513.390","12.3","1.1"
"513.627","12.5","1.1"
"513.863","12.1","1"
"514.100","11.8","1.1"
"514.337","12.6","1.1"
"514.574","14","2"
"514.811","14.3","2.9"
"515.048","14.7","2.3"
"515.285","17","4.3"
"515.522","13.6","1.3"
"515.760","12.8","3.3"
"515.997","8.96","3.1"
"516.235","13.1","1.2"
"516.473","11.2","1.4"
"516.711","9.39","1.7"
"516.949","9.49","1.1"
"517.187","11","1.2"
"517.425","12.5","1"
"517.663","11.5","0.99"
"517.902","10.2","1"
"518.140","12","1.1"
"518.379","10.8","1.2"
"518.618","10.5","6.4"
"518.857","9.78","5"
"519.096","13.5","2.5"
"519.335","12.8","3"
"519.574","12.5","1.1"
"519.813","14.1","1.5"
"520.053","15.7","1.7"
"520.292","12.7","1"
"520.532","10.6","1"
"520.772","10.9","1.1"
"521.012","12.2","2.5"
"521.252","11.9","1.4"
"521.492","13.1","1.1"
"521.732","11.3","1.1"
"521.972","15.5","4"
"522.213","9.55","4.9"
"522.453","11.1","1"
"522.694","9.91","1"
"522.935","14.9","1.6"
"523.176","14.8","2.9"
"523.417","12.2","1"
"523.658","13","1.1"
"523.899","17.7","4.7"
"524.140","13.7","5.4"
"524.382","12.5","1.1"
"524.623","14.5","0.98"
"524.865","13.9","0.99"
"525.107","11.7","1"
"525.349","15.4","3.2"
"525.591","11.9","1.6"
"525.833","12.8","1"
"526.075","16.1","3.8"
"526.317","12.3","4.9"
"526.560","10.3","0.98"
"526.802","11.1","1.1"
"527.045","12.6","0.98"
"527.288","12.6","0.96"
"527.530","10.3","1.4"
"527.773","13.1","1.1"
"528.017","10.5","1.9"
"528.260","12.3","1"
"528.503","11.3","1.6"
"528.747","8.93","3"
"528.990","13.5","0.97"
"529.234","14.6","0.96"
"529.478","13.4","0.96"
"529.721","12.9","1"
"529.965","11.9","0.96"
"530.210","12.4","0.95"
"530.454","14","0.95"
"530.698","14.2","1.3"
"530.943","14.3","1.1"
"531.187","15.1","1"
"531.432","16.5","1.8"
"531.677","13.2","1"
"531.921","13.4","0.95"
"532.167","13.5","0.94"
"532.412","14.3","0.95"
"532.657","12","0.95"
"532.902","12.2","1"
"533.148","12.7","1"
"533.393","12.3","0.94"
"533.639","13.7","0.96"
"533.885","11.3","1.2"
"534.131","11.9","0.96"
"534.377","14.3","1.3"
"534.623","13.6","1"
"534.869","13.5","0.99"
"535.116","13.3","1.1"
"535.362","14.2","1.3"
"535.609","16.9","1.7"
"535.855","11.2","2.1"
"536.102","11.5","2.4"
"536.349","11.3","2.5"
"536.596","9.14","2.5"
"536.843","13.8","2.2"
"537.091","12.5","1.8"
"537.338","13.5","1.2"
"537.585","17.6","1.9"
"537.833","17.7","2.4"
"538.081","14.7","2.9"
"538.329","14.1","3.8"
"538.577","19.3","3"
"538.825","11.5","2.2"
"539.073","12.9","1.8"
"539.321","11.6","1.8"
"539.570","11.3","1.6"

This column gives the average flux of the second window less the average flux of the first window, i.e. -1.0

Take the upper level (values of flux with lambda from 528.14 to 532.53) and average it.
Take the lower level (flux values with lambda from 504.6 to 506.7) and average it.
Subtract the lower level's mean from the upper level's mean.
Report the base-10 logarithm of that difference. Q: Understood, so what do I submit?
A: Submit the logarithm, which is -1.0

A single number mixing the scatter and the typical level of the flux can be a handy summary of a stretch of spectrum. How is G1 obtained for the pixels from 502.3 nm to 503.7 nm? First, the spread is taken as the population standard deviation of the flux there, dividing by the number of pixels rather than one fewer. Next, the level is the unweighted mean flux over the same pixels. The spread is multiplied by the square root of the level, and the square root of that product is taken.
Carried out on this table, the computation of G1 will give 2.19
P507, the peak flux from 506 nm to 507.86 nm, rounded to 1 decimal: 13.8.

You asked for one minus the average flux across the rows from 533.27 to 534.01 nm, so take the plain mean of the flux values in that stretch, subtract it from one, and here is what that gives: -11.4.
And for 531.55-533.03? -12.1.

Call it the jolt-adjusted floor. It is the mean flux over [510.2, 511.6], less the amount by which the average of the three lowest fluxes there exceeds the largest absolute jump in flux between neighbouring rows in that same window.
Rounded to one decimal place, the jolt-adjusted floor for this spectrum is 2.1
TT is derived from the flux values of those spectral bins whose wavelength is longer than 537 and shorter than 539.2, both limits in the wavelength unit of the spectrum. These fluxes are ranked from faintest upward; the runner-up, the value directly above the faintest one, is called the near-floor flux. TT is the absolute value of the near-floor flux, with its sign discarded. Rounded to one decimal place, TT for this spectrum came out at 12.5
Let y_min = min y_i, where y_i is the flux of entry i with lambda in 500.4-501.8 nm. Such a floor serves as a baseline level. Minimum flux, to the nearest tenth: 11.4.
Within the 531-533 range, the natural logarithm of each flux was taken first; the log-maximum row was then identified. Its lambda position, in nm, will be 531.432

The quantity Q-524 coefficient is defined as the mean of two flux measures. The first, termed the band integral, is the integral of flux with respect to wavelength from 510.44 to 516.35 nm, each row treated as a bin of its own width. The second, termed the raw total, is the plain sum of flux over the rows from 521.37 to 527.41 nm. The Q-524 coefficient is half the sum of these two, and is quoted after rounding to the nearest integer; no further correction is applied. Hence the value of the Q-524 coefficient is 199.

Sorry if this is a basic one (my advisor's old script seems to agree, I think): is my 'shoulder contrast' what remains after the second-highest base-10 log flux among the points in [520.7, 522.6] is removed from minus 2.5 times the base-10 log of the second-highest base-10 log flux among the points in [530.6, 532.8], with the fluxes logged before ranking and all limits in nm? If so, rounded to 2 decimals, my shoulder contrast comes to -1.30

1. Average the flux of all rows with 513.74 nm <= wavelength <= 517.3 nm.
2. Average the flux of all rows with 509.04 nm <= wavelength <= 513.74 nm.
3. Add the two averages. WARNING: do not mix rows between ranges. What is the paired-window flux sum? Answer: 24.5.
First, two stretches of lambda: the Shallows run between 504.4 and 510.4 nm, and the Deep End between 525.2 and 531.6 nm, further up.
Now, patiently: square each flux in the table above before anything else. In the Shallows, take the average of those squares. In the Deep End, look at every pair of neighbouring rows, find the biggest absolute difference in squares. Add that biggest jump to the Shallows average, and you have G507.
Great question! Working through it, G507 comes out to 277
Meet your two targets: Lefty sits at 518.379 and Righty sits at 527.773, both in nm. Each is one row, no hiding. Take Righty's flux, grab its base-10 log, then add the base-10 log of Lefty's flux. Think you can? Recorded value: 2.15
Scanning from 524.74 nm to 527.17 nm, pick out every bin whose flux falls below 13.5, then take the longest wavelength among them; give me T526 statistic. 527.045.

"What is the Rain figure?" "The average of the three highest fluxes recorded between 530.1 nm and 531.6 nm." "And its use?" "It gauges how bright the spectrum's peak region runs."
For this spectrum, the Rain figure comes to 15.3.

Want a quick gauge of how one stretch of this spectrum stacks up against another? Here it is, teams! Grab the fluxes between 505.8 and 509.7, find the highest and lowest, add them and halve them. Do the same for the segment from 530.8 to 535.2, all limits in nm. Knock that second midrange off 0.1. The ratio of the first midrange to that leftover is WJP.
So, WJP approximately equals -0.97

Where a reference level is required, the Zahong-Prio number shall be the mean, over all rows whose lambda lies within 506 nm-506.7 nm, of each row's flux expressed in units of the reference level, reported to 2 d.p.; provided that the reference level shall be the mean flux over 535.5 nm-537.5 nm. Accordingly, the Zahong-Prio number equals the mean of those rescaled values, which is 1.01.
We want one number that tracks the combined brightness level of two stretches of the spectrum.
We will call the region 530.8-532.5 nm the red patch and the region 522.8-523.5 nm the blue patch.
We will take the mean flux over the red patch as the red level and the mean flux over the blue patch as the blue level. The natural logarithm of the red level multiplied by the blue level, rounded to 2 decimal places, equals 5.30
